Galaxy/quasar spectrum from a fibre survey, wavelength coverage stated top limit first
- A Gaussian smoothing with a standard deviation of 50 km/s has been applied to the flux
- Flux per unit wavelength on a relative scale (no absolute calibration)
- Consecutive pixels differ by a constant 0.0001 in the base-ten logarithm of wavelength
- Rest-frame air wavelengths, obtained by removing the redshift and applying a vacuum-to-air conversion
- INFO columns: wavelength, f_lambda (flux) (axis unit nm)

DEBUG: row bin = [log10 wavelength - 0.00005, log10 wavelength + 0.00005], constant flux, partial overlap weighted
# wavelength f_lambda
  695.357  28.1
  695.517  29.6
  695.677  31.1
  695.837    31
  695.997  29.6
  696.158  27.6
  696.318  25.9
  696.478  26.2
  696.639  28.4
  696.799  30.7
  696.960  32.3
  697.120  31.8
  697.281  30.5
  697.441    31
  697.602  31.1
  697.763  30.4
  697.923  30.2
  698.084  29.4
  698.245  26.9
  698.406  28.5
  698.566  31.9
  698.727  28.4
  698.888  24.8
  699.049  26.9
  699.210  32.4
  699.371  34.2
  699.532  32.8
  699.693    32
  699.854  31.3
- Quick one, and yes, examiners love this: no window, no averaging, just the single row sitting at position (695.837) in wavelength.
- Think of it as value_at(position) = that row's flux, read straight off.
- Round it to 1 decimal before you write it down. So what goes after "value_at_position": 31.0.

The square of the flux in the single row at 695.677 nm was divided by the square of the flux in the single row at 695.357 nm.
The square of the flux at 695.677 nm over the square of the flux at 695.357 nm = 1.22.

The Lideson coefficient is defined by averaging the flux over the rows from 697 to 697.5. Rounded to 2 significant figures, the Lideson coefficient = 31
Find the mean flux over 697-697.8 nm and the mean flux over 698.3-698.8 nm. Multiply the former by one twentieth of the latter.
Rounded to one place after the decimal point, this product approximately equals 45.8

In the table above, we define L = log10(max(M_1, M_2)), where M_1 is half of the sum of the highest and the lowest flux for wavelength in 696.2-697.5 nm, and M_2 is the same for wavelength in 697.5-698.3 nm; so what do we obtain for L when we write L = 1.464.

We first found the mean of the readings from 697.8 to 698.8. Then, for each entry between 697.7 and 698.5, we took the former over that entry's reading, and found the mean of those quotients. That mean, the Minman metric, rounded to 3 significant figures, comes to 1.01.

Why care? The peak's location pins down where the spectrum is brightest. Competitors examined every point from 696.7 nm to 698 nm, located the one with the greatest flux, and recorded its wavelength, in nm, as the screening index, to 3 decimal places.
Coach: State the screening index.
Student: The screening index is 696.960 nm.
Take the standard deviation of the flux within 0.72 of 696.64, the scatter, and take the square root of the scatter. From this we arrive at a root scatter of 1.5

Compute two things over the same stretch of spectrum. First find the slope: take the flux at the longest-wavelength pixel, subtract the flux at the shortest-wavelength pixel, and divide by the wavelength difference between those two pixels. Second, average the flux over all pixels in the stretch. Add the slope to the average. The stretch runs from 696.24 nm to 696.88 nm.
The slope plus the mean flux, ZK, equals 37.8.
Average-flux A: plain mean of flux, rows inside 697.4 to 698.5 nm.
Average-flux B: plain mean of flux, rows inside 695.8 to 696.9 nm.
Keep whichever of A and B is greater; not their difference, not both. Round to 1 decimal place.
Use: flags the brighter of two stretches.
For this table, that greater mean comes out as 29.6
